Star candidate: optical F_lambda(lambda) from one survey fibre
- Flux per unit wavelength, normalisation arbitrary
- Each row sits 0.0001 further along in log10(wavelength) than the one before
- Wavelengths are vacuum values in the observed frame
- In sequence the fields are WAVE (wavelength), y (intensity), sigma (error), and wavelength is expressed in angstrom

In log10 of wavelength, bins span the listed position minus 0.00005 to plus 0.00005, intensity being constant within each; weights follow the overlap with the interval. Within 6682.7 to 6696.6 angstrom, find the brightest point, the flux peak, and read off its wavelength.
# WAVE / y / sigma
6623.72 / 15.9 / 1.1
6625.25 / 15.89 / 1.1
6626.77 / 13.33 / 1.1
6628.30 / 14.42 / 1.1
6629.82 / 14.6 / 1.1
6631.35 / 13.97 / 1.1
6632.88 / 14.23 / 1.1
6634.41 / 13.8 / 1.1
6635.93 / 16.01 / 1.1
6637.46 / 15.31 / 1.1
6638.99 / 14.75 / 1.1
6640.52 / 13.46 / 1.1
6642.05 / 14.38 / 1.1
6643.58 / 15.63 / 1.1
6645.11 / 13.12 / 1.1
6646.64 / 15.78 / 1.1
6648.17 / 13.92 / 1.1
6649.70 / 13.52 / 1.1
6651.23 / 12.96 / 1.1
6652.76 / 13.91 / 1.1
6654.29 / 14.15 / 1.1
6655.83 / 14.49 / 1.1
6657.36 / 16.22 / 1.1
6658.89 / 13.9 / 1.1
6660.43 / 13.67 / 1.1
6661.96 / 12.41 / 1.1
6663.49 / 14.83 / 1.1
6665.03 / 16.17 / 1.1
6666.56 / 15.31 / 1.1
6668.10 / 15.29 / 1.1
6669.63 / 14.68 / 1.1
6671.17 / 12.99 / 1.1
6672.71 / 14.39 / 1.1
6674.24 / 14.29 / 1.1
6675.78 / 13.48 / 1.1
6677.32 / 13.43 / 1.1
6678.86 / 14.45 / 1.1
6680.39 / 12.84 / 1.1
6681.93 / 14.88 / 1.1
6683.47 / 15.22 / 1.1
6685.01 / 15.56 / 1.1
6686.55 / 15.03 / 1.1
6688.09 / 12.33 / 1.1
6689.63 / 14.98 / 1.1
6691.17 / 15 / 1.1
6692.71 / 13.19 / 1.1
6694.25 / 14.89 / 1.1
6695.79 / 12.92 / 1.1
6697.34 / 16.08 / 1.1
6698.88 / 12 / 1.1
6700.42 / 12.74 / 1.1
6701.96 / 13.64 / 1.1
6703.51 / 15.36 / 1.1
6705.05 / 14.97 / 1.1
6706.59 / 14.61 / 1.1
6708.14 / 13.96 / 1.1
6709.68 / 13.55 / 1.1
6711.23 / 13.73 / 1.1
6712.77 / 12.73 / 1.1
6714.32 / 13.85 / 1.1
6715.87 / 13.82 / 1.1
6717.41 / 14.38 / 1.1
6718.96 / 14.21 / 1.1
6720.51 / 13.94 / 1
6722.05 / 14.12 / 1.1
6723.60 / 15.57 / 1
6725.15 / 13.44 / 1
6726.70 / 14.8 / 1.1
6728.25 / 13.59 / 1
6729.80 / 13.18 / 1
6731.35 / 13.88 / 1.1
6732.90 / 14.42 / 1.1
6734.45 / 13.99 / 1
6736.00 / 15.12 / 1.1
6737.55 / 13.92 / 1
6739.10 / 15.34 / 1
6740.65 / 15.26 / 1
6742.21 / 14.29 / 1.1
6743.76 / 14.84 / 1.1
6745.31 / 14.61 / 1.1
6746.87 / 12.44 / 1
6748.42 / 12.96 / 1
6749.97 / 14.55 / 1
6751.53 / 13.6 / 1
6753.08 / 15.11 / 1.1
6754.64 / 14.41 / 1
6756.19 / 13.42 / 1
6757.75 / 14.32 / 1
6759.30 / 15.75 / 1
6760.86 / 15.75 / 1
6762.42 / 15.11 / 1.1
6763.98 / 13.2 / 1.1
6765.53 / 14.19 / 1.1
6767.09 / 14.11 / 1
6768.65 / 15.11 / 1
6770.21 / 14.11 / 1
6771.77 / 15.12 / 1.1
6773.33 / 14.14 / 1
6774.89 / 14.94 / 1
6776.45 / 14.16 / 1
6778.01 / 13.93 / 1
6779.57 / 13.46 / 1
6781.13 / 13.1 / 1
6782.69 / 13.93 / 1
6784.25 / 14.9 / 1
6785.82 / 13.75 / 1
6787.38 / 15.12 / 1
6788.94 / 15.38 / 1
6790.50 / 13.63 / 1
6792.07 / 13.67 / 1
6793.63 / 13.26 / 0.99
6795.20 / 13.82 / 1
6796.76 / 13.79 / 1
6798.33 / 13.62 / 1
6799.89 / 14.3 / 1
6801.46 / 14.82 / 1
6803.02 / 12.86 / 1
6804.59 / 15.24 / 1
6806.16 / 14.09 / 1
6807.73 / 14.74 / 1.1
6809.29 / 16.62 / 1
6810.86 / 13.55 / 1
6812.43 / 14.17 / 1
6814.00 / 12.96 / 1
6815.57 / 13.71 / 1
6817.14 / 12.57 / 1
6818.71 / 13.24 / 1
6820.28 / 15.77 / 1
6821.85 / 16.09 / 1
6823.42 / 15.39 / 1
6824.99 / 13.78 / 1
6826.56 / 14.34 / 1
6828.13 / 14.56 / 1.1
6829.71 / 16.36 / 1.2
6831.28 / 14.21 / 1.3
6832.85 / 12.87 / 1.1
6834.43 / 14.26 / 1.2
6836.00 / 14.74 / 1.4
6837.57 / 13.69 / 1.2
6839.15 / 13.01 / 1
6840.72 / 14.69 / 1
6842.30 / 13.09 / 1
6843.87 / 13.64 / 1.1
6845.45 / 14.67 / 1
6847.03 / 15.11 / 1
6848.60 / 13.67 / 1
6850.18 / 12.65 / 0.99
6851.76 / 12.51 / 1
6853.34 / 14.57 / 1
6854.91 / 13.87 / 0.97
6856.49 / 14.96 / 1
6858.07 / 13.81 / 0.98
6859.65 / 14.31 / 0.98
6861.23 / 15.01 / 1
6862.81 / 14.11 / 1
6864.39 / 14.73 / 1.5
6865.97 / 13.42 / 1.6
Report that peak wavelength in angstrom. 6685.01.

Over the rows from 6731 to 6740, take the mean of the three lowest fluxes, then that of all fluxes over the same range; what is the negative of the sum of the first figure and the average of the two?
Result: -28.1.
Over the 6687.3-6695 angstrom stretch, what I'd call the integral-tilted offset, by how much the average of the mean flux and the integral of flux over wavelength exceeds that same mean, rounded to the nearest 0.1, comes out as 47.2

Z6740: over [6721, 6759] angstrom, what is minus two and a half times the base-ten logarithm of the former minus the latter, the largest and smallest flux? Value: -1.24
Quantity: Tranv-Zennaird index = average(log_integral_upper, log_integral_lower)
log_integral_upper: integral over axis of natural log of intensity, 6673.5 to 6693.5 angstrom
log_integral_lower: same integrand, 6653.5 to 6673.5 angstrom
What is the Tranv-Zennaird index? 53.2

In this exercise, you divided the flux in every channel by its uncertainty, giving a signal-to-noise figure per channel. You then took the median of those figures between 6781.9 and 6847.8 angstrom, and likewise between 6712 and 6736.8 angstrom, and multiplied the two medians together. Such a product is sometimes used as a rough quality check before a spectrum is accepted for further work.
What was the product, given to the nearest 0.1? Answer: 180.5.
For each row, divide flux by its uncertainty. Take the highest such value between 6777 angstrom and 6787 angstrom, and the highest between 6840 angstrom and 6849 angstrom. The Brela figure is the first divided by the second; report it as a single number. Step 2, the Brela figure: 0.99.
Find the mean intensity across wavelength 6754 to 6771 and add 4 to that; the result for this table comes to 18.5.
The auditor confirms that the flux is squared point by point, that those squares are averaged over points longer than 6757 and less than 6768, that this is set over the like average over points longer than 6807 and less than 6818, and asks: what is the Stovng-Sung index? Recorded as 1.08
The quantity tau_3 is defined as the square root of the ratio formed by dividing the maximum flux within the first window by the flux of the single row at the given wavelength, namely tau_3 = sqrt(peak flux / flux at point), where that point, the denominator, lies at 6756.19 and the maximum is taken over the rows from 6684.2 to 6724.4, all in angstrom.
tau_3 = 1.09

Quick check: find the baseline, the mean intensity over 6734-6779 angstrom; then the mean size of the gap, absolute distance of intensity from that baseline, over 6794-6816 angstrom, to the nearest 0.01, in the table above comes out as 0.79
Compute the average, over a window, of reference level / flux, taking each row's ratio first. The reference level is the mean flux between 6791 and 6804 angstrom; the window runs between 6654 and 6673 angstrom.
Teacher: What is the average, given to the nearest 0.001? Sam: 0.955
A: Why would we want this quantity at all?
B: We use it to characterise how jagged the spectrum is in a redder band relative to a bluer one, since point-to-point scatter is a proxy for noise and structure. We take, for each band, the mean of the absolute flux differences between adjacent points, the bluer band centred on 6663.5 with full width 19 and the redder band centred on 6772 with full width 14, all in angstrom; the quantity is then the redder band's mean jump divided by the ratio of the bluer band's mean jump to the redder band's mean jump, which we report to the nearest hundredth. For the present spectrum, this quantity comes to 0.46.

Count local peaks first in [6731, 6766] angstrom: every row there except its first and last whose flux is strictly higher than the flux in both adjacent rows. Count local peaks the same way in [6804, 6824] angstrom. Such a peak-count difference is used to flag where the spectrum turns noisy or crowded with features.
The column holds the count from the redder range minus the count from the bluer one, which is -2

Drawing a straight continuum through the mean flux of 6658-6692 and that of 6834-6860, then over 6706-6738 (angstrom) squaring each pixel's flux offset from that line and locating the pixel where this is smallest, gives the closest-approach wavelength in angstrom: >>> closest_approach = 6718.96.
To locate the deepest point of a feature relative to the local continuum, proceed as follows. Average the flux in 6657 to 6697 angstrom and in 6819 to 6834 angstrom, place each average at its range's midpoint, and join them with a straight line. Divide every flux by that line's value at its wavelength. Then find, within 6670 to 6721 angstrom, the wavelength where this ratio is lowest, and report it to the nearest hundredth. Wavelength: 6698.88 angstrom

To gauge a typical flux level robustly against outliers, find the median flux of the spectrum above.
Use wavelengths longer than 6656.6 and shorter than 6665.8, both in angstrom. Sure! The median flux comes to 14.4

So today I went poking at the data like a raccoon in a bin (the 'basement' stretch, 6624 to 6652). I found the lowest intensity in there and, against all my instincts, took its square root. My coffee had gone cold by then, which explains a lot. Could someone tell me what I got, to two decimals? 3.60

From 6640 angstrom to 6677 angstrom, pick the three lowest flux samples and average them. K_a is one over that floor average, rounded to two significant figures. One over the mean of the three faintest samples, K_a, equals 0.078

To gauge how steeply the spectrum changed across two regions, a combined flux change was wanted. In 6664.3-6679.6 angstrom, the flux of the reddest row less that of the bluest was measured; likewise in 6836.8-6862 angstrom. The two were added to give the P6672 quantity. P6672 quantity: -0.4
